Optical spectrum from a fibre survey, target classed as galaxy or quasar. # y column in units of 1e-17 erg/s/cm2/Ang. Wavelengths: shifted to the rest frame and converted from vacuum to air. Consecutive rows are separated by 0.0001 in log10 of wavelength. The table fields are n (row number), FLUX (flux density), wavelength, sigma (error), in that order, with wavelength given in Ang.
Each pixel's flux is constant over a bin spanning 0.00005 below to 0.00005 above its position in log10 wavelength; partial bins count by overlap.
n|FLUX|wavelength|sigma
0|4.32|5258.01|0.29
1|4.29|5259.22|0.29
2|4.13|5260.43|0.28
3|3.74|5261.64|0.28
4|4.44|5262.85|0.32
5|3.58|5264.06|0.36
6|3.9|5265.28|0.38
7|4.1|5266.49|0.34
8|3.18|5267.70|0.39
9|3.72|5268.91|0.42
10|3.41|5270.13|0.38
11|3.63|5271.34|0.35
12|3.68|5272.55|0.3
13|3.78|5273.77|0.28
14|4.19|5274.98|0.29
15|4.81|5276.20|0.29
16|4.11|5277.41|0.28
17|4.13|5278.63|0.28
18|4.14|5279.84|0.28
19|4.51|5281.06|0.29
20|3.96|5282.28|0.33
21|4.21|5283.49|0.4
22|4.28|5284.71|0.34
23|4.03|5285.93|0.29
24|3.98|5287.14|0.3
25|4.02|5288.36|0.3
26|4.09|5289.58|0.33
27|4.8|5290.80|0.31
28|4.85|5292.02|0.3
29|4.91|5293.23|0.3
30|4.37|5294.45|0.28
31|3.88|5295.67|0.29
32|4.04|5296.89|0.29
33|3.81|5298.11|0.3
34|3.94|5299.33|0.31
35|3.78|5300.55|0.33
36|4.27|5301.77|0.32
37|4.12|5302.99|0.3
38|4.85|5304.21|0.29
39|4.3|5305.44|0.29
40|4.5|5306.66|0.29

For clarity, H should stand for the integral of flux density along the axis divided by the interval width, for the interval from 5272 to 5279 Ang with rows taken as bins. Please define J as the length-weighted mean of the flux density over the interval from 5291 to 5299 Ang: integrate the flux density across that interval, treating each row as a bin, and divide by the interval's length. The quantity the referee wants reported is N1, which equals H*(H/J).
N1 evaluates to 3.9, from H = 4.12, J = 4.32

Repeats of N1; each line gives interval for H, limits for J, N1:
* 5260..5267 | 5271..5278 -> 3.9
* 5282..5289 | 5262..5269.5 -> 4.4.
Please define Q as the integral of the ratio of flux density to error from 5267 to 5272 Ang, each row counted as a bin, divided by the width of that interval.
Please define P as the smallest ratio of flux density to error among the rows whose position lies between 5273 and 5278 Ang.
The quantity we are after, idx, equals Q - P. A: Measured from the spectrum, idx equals -4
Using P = 13.5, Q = 9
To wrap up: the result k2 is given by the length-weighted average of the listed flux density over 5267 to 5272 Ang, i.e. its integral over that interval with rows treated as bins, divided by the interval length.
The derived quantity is 3.50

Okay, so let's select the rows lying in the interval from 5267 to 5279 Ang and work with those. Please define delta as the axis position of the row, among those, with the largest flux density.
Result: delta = 5276.20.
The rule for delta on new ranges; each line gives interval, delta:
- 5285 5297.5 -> 5293.23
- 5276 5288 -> 5276.20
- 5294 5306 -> 5304.21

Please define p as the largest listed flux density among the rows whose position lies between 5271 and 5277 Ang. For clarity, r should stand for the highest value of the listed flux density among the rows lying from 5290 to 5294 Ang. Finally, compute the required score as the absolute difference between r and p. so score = 0.1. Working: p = 4.81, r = 4.91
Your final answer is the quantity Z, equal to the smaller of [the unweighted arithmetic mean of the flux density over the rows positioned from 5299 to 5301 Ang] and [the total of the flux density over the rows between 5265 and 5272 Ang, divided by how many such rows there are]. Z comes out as 3.7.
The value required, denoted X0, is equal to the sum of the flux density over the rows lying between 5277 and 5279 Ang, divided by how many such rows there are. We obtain 4.12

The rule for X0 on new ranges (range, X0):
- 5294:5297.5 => 4.10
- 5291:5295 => 4.71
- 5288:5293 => 4.44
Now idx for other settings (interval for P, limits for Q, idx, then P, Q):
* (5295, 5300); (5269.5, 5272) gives -3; 12.7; 10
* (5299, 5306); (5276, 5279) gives 4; 11.5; 15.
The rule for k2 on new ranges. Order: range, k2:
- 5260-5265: 3.96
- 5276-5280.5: 4.26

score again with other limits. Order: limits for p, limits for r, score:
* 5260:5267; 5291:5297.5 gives 0.5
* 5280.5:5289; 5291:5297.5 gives 0.4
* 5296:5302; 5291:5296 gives 0.6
